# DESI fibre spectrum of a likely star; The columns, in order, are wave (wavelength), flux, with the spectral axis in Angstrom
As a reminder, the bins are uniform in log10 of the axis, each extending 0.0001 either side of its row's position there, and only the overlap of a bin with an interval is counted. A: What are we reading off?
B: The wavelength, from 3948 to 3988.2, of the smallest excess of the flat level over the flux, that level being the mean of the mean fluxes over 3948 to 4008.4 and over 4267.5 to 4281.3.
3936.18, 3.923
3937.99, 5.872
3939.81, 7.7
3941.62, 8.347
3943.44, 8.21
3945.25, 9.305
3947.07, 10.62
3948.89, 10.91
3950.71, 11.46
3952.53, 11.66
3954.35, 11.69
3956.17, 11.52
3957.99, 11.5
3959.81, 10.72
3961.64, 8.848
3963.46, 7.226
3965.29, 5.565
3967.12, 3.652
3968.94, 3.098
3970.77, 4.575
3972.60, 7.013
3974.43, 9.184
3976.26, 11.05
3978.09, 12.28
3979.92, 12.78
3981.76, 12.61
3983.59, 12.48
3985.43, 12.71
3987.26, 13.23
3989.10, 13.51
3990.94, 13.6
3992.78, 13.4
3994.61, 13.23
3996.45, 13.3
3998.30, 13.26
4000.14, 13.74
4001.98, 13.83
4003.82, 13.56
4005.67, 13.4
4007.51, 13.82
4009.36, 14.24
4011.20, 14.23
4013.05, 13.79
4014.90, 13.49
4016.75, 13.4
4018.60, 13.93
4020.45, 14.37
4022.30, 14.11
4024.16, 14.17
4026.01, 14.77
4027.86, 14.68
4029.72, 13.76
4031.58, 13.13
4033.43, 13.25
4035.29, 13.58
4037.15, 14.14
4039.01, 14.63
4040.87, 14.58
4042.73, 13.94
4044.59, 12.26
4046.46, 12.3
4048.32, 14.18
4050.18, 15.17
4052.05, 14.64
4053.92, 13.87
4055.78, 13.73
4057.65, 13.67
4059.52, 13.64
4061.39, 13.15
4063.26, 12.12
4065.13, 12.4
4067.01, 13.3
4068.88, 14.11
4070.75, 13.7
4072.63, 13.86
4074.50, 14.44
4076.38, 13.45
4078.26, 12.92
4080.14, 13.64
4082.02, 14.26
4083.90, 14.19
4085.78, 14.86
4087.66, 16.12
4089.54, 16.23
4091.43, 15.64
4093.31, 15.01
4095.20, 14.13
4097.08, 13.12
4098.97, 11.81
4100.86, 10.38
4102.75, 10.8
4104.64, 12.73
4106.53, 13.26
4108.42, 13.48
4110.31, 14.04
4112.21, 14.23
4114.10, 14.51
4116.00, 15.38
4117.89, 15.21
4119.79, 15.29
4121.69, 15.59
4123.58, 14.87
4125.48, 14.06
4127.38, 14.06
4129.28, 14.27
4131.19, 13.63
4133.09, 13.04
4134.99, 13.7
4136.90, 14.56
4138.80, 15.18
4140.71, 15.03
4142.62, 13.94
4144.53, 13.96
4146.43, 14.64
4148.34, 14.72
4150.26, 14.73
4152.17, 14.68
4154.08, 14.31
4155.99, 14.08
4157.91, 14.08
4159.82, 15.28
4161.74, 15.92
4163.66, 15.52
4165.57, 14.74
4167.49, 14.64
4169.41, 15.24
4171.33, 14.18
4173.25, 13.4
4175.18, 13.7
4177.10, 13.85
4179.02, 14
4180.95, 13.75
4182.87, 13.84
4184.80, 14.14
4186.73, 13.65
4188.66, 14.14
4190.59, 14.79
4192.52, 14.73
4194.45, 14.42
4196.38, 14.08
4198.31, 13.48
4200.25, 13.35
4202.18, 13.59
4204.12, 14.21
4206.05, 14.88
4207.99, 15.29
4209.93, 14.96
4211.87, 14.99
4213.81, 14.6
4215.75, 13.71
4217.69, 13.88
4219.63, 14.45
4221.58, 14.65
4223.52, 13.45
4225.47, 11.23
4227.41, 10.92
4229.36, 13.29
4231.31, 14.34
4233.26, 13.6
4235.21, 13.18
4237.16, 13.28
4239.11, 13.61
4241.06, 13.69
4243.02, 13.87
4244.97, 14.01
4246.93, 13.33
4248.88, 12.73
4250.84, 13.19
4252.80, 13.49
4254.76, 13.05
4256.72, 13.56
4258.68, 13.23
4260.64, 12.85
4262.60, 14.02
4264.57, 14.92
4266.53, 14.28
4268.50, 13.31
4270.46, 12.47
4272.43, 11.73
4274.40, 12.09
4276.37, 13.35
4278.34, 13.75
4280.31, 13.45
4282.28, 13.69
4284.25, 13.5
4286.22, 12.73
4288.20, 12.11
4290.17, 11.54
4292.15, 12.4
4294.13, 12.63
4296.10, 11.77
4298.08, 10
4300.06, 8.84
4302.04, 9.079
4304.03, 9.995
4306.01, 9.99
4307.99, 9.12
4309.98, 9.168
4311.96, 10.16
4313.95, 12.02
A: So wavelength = 3987.26 Angstrom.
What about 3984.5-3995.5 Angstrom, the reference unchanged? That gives 3990.94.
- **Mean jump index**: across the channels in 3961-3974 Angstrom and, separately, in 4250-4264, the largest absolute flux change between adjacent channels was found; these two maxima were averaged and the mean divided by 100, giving 0.0180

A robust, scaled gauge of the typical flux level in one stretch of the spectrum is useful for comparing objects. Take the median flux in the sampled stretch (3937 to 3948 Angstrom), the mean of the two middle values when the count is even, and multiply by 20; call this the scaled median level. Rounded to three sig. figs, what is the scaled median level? 166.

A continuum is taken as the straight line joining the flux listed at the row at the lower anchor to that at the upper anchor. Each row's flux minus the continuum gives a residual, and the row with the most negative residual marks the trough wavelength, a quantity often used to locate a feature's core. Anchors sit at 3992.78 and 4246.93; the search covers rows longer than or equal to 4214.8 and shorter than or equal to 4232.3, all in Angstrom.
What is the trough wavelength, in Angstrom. 4227.41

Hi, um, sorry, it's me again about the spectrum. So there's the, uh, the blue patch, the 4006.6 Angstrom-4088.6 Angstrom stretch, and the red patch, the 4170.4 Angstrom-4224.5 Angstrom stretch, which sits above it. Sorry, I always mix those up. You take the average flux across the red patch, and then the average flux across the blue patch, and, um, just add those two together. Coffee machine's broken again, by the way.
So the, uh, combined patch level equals 28.0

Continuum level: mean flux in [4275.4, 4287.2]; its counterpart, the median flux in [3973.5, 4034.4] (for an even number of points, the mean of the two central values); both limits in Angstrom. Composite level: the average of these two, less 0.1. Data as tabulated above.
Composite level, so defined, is 13.4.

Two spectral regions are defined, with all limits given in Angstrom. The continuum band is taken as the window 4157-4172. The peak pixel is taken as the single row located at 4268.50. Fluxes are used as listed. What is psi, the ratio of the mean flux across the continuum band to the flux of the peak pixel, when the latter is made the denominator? 1.12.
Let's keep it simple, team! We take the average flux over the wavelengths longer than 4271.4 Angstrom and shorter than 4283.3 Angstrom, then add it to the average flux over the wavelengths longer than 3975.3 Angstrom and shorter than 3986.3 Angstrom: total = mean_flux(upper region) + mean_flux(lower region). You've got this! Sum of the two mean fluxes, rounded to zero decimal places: 25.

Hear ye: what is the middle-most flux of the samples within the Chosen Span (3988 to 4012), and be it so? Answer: 13.6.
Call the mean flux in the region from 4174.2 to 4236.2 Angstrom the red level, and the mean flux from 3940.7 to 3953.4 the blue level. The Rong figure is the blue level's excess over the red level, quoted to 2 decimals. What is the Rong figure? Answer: -3.84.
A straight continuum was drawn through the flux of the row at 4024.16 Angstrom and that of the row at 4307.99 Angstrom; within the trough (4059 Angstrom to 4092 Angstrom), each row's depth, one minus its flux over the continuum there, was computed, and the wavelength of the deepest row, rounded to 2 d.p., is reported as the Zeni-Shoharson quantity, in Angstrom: 4063.26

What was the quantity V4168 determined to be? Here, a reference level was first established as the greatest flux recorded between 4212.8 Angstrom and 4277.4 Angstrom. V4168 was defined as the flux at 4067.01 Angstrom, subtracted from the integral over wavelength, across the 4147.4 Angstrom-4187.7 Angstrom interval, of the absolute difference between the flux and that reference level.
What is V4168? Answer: 16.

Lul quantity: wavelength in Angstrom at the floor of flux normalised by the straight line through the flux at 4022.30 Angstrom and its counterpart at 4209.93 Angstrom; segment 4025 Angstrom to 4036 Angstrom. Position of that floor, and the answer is 4031.58 Angstrom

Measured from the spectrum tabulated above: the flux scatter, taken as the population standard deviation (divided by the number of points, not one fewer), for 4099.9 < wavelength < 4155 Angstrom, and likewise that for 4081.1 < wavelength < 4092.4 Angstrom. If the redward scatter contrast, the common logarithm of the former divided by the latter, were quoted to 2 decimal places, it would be 0.15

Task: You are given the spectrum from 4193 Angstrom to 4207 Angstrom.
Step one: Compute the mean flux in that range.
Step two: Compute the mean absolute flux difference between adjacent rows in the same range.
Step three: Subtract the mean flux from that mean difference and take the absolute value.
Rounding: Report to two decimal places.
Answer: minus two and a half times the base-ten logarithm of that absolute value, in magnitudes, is -2.83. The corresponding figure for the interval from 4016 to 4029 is -2.86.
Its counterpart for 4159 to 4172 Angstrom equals -2.90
